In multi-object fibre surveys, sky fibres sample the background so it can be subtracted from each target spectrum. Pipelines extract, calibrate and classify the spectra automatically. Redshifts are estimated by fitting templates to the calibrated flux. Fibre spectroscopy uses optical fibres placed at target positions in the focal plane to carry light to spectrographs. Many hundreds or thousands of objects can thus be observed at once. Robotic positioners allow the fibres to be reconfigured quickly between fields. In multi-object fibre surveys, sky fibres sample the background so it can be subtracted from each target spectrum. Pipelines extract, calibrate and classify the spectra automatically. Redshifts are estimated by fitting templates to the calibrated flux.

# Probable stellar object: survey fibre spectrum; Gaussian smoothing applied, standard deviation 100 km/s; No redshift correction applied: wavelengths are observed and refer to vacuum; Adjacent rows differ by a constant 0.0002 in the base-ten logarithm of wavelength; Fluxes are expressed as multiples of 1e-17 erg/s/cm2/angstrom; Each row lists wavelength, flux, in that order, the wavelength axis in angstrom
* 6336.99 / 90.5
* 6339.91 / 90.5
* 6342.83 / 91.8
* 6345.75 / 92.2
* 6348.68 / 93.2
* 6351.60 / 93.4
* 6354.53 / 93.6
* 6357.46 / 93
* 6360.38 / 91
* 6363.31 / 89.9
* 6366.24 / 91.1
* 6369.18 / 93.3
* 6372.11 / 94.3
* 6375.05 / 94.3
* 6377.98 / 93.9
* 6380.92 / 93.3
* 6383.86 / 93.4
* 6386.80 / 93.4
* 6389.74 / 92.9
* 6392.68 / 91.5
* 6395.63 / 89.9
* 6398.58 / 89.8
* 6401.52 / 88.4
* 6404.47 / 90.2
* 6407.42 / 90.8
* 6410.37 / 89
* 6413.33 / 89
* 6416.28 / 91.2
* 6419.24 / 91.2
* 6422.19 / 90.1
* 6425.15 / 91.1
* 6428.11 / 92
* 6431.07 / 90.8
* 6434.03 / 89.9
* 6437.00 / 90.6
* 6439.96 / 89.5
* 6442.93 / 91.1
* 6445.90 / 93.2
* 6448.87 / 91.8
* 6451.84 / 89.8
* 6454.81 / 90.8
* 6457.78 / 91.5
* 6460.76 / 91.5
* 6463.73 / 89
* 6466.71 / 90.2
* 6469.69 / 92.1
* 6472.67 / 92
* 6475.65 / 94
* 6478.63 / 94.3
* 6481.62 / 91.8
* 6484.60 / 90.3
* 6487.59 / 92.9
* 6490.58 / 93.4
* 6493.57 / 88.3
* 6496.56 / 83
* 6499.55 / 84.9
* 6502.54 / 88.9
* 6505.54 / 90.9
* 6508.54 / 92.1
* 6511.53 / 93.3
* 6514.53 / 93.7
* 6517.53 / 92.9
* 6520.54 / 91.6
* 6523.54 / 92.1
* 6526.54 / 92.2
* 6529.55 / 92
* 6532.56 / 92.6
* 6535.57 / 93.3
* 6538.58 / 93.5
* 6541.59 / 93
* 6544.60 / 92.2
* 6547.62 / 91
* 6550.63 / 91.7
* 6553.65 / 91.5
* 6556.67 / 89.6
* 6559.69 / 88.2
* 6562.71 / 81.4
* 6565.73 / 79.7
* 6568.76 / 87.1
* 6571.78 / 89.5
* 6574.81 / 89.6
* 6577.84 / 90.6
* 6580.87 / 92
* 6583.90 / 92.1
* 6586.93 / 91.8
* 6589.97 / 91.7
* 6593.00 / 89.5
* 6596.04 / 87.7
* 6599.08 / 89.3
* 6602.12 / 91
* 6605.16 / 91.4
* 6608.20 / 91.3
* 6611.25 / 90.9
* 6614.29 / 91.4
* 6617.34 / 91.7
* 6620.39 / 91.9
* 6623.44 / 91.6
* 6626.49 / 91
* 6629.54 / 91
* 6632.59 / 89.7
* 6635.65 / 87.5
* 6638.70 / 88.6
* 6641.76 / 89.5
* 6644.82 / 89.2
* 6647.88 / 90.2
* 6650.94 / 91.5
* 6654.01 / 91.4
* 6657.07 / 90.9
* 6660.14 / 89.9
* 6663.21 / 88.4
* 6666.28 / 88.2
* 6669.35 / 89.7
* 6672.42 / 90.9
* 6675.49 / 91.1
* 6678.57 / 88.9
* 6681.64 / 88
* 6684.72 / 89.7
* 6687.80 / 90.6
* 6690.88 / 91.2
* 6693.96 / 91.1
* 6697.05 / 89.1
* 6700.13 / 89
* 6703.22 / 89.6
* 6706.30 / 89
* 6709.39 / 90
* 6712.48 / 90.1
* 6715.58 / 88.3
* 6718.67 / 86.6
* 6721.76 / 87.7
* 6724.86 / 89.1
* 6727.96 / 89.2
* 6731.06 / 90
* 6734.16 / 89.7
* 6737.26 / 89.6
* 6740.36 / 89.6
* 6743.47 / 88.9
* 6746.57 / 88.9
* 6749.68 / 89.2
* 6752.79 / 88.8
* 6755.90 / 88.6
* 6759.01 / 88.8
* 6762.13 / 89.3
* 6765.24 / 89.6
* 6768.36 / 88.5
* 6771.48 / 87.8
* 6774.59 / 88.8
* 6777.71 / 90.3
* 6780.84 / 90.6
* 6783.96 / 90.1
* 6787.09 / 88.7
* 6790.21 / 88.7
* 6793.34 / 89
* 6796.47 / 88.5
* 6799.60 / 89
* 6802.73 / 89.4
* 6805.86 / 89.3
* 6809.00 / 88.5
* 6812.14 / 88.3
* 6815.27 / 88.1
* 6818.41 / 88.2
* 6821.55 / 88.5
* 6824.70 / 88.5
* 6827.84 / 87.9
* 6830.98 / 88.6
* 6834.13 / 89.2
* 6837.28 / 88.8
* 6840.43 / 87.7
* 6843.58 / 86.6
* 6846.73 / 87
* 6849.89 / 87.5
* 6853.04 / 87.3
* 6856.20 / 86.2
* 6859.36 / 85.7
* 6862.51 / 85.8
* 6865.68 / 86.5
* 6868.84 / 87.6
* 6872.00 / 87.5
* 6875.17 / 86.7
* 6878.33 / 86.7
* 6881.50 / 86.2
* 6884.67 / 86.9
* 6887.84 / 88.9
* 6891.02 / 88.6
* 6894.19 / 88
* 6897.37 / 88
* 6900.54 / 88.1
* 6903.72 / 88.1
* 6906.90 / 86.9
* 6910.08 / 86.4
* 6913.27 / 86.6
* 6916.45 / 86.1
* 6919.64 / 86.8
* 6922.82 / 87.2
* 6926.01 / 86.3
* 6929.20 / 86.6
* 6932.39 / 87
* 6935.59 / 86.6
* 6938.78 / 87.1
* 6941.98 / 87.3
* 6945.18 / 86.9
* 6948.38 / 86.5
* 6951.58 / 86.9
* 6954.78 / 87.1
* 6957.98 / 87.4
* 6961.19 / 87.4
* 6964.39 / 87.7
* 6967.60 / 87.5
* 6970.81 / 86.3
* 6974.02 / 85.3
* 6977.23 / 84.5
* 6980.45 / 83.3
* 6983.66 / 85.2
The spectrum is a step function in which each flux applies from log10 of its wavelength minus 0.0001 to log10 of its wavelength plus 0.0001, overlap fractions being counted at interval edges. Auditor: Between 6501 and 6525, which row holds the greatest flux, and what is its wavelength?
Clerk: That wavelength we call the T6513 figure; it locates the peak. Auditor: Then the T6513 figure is 6514.53 angstrom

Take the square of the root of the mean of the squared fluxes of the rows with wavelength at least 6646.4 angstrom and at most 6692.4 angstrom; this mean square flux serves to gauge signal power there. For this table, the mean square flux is 8109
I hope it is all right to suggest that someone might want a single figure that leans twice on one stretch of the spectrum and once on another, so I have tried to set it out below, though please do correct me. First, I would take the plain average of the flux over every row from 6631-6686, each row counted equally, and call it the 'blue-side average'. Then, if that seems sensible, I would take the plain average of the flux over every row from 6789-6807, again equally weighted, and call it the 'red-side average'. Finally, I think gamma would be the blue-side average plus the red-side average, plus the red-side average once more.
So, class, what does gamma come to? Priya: 268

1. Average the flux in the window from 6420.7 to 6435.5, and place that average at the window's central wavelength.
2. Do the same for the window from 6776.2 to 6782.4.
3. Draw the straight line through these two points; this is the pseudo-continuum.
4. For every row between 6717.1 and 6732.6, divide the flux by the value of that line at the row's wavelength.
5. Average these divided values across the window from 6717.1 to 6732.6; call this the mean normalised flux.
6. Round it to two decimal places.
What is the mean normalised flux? 0.98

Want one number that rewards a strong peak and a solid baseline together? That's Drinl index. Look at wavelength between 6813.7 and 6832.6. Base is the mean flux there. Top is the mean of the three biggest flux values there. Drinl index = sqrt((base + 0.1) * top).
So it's 88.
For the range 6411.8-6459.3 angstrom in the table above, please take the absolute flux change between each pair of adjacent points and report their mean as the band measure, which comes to 1.2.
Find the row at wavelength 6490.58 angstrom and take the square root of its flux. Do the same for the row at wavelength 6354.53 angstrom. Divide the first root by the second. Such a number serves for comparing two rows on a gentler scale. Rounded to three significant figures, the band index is 0.999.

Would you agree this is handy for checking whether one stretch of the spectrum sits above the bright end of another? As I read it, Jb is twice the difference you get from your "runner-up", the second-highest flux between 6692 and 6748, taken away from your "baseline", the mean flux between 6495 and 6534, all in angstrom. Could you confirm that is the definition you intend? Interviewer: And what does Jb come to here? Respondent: 1.4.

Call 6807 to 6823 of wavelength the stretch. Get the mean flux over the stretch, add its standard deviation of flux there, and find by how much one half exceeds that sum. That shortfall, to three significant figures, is -88.0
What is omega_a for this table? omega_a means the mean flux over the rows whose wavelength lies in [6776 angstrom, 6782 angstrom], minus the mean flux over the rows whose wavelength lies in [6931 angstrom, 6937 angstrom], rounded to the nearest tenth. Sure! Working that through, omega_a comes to 3.6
